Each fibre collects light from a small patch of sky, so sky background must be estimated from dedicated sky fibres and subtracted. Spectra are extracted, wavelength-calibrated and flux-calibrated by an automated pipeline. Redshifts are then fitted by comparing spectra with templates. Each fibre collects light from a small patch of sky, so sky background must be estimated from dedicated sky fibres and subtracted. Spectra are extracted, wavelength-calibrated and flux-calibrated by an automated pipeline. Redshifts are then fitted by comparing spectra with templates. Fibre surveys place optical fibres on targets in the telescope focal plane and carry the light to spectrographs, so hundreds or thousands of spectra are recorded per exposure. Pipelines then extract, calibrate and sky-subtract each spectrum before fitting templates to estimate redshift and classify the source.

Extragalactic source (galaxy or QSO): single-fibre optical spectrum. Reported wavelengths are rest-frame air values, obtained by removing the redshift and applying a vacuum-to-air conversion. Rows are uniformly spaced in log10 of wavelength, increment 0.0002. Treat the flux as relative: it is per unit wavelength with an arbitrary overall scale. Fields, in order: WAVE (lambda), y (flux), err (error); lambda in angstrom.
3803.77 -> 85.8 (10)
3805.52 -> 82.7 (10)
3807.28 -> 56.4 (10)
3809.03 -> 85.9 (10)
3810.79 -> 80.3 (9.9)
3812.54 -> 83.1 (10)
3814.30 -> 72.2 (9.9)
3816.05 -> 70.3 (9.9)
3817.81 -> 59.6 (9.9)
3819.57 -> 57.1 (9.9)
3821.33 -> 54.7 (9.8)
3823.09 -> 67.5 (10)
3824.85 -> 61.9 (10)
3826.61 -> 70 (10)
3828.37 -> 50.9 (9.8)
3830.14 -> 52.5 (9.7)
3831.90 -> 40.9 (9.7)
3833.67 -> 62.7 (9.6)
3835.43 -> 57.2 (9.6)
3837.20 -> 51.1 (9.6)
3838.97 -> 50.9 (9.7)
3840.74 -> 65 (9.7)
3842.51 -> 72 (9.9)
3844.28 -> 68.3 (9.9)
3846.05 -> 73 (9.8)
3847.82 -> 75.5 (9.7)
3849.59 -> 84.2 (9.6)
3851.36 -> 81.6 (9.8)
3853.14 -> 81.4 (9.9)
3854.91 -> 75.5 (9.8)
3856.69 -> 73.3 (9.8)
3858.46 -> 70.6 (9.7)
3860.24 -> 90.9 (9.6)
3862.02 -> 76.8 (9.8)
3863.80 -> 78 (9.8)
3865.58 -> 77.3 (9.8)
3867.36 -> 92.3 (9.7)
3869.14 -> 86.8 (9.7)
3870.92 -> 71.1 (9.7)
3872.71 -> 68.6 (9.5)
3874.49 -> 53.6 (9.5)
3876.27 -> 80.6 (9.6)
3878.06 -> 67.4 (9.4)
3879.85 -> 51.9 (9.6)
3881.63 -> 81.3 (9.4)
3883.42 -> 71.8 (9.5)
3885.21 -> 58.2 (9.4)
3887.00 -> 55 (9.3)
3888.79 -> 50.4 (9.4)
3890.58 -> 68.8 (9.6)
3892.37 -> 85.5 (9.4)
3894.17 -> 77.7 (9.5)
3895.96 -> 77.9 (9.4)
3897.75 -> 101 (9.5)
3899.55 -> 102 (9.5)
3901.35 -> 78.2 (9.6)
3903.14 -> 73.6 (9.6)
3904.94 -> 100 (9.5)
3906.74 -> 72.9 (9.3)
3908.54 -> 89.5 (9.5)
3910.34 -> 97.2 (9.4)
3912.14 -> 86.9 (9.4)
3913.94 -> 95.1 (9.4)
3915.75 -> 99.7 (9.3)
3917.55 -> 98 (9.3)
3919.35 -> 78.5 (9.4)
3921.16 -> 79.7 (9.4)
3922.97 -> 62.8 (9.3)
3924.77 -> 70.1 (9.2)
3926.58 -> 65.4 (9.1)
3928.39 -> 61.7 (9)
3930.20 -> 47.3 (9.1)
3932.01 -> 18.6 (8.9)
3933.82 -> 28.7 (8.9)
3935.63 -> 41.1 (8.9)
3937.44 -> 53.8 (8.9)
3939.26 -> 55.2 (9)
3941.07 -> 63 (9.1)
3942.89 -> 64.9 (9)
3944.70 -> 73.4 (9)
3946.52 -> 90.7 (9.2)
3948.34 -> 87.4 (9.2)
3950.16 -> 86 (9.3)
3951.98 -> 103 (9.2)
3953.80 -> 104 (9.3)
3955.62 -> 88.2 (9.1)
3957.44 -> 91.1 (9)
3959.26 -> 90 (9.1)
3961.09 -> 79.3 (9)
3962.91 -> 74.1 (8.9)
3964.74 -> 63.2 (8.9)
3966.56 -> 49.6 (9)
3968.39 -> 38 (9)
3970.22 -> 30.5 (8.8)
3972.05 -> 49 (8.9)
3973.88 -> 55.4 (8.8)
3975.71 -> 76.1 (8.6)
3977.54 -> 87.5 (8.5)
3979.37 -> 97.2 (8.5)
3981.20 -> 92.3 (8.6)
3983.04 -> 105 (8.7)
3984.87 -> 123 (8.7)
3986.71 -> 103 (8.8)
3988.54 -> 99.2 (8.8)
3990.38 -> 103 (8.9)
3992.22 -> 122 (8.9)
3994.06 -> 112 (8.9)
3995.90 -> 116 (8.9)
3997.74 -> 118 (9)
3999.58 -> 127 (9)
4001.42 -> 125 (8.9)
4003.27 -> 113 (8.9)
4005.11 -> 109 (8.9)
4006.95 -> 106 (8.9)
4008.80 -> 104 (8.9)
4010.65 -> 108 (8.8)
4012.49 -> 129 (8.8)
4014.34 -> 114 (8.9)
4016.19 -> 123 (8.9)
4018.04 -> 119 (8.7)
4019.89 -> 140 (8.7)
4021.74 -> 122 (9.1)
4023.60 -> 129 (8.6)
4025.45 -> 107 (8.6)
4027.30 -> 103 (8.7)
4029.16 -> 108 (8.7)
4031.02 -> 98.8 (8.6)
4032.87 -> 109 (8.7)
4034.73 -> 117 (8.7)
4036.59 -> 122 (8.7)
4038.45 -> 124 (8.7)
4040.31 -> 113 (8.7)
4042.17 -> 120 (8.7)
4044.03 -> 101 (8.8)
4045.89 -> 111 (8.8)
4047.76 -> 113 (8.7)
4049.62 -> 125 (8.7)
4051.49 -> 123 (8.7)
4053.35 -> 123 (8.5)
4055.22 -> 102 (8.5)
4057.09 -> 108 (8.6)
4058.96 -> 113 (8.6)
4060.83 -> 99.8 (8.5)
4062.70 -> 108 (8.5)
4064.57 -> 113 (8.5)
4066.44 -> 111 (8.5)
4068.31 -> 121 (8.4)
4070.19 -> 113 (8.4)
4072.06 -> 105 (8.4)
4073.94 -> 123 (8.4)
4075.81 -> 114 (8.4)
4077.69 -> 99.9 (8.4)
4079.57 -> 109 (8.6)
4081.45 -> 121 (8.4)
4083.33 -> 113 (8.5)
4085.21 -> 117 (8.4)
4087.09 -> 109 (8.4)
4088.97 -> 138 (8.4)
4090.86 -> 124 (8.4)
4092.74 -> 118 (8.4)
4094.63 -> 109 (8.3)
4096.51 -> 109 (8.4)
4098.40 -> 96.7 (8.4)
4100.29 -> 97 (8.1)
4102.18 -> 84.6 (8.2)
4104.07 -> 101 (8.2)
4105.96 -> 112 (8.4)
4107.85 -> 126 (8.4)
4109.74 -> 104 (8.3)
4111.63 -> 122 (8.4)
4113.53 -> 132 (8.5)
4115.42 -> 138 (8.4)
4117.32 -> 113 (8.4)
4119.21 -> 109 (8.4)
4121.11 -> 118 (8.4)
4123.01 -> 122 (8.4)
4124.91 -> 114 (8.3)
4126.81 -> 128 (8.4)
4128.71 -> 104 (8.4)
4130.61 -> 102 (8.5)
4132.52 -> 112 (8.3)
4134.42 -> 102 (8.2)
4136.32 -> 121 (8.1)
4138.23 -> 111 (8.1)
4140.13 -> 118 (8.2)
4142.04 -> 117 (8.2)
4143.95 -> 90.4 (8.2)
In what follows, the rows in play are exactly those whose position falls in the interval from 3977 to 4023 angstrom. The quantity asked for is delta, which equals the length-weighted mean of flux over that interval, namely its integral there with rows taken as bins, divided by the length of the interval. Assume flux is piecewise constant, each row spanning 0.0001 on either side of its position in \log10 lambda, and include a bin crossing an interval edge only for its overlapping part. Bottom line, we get 113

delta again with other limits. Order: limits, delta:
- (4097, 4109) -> 103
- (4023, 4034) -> 109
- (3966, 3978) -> 54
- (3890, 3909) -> 84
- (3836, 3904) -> 74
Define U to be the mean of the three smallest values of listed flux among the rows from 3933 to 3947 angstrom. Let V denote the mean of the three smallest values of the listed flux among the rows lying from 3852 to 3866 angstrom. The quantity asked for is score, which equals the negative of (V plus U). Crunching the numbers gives -114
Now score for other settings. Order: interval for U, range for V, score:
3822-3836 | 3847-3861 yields -121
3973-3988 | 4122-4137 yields -176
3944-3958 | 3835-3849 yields -135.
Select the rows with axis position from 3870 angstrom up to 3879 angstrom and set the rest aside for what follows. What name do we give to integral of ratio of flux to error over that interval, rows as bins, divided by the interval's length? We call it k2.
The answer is 7.1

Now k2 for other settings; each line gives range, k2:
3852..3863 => 8.0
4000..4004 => 13.5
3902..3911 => 9.1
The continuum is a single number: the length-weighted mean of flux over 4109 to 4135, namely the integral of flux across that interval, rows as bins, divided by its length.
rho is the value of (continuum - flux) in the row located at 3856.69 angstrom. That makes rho 43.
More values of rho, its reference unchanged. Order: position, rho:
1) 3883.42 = 44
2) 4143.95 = 26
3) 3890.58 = 47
